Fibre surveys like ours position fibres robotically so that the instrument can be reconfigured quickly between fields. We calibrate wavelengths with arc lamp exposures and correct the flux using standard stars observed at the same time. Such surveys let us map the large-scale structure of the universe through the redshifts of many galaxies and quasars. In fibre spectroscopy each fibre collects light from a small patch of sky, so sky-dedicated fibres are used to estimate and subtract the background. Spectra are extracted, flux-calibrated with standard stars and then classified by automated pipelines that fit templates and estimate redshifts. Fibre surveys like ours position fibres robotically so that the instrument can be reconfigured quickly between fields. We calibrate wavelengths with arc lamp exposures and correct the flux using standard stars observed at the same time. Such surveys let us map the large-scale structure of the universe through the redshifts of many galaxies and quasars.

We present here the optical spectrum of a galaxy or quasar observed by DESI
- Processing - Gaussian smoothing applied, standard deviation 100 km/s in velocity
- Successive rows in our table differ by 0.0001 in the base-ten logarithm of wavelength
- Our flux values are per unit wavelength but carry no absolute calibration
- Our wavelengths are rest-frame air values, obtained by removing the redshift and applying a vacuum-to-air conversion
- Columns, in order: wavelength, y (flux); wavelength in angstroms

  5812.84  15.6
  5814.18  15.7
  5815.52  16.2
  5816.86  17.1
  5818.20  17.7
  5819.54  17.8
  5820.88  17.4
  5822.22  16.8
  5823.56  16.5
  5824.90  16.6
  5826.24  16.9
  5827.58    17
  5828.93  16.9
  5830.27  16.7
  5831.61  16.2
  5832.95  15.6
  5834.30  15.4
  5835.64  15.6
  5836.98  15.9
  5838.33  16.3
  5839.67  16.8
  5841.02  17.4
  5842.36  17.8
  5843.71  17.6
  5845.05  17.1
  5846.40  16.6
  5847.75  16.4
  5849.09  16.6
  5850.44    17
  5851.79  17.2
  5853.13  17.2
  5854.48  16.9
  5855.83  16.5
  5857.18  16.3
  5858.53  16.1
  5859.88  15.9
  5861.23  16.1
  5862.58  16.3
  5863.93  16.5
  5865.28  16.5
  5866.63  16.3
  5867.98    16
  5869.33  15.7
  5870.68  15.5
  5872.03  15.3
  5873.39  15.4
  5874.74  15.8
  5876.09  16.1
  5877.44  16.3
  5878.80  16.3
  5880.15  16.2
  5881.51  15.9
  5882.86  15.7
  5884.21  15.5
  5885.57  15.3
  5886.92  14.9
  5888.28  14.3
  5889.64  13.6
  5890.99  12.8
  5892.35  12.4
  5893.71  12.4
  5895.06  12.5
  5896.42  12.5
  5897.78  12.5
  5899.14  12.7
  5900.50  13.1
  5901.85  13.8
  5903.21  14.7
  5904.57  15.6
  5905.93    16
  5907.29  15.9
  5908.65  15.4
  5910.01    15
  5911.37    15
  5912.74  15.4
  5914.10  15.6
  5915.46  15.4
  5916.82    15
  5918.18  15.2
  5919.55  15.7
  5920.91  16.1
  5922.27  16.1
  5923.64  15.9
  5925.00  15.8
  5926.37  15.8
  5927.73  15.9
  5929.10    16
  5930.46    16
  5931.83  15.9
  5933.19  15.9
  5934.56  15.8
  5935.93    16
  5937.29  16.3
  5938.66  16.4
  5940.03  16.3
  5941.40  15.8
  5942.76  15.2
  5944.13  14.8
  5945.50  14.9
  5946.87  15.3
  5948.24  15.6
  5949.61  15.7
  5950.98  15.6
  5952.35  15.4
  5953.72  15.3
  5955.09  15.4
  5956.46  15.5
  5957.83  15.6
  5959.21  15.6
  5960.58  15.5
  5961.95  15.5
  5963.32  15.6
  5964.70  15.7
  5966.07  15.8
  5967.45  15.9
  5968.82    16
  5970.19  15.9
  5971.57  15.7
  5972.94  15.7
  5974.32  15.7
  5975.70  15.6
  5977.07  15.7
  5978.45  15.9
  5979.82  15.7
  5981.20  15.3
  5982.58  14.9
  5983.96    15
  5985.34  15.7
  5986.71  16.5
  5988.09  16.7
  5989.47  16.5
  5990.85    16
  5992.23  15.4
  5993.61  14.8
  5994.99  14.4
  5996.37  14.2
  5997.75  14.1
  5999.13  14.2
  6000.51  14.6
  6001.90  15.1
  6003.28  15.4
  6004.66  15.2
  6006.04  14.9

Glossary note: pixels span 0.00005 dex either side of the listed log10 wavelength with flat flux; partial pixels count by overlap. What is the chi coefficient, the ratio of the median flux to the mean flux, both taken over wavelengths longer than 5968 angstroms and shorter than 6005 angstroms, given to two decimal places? 1.01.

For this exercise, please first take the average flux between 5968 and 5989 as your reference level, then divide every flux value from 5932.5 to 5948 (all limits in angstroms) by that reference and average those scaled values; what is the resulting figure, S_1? 1.00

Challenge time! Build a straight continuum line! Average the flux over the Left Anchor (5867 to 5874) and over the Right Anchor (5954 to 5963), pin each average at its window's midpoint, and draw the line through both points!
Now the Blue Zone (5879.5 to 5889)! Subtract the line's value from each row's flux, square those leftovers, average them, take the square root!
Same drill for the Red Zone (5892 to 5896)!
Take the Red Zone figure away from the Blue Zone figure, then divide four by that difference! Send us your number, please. -2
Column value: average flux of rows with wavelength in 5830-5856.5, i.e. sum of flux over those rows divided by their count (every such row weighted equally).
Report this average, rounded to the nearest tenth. 16.6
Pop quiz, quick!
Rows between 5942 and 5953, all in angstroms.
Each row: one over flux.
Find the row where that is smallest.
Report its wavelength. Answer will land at 5949.61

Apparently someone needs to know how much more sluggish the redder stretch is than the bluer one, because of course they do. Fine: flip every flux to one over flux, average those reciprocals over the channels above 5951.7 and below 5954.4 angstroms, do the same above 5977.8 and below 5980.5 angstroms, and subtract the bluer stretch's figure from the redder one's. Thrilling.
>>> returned -0.002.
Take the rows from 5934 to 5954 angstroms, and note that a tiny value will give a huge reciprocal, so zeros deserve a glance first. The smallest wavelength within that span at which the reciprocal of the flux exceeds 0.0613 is 5934.56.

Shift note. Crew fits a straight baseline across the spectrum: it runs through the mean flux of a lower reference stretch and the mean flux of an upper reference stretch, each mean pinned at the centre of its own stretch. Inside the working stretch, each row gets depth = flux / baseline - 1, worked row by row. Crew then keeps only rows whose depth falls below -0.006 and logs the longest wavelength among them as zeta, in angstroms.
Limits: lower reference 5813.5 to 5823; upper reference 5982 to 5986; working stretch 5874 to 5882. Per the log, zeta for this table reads 5881.51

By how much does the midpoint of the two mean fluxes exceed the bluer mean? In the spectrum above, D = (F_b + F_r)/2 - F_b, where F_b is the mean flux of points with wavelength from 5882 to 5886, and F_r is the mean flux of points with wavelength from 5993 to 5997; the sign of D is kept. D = -0.5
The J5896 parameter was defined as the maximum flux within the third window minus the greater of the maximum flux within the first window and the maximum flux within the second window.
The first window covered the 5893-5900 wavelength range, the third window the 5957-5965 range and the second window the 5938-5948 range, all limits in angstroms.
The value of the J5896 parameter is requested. -0.7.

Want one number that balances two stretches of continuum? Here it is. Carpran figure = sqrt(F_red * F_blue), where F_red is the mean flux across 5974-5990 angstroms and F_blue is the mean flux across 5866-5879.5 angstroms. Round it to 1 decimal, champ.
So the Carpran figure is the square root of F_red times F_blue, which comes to 15.8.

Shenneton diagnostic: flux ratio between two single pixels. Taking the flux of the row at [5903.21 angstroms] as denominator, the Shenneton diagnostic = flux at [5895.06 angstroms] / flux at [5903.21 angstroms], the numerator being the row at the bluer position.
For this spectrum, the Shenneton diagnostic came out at 0.85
